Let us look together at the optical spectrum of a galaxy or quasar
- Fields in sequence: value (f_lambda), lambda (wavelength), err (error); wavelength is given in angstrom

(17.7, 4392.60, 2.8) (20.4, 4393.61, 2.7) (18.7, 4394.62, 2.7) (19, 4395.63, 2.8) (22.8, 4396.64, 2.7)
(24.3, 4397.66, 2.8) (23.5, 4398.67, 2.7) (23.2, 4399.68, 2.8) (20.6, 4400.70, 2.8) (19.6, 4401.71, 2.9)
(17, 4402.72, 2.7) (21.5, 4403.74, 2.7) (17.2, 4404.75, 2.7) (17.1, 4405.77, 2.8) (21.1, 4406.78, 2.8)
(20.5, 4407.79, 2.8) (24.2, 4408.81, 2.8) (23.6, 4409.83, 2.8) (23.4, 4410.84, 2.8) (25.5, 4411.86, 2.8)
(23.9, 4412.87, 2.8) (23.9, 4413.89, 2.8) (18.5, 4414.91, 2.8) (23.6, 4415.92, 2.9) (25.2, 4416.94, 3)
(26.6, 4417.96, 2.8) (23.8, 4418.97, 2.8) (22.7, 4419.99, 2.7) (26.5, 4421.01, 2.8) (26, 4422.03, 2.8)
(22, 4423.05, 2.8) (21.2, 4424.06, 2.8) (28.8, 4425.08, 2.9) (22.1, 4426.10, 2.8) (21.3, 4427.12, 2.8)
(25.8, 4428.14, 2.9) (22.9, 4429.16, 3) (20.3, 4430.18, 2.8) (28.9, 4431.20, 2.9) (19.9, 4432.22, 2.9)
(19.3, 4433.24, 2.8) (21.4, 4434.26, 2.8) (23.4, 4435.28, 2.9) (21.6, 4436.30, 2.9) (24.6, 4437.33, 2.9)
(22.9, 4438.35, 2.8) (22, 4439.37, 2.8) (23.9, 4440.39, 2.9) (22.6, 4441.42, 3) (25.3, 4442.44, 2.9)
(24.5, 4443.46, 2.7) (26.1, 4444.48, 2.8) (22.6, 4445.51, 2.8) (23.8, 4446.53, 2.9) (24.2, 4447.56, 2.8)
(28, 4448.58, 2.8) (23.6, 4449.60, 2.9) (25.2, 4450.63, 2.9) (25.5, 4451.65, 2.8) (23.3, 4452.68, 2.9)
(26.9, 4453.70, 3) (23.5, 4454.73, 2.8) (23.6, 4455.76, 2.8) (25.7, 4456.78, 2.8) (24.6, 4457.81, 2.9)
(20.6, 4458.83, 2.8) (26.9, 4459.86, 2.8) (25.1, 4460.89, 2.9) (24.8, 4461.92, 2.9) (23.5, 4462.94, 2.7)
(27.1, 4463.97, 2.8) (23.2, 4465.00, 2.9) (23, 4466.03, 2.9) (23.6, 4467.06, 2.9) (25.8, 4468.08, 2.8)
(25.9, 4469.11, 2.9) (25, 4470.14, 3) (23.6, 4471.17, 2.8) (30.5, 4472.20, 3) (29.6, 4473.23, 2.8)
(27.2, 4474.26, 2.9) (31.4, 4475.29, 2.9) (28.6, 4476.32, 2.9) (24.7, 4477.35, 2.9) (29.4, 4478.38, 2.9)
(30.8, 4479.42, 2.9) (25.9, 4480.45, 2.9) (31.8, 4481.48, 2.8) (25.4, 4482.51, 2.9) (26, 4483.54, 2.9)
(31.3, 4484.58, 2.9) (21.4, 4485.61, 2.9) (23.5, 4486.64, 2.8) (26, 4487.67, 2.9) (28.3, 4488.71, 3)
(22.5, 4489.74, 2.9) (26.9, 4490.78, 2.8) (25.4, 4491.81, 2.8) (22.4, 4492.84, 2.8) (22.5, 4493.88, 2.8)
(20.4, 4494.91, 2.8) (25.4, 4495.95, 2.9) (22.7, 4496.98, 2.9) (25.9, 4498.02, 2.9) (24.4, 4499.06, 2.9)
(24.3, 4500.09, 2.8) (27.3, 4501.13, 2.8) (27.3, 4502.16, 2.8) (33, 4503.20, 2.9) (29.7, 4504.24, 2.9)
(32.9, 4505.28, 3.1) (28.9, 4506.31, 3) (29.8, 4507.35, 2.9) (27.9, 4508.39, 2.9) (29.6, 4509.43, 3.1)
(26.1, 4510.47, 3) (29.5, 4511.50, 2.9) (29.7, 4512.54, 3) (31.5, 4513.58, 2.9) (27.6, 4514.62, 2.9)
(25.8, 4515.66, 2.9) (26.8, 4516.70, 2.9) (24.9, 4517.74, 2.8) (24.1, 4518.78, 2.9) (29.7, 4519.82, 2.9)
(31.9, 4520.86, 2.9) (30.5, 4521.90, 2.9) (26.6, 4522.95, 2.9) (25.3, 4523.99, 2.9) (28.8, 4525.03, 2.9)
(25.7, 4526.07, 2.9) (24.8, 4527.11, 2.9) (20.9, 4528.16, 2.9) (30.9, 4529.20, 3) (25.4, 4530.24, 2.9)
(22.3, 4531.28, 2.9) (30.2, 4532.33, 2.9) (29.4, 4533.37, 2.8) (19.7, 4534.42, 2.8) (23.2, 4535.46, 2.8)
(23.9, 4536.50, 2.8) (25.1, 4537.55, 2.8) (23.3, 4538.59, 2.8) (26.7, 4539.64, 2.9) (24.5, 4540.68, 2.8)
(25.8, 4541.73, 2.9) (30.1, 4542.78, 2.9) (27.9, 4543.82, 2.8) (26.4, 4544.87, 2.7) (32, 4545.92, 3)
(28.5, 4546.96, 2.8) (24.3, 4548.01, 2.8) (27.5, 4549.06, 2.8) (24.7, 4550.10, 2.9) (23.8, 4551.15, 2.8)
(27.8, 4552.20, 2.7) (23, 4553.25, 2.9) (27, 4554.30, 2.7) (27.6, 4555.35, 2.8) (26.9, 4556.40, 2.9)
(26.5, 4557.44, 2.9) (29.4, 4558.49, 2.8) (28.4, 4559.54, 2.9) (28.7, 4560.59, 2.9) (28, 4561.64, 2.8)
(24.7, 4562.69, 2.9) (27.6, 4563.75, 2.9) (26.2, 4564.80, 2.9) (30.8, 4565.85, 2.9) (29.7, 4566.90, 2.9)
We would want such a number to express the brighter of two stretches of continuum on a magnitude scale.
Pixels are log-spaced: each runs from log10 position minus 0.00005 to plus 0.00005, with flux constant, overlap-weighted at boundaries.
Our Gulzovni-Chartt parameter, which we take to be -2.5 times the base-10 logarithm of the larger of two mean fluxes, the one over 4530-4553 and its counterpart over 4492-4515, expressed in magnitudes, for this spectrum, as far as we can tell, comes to -3.59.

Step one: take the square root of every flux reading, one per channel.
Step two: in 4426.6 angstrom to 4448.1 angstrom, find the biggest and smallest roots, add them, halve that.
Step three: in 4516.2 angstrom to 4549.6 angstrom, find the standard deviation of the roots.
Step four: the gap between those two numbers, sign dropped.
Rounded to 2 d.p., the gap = 4.58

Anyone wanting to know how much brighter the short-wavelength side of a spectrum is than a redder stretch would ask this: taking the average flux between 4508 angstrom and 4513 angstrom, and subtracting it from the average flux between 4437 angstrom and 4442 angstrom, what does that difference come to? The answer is -5.4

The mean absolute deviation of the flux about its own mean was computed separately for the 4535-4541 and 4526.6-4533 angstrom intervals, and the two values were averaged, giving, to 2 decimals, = 2.09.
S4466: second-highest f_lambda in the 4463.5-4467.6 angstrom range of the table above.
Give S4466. 23.6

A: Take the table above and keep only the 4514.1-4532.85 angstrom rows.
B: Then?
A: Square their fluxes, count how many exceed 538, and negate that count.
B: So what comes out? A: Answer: -16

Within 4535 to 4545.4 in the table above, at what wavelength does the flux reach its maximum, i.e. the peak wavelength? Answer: 4542.78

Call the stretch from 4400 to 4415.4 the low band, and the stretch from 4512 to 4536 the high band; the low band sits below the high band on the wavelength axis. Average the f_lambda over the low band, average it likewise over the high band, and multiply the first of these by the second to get 567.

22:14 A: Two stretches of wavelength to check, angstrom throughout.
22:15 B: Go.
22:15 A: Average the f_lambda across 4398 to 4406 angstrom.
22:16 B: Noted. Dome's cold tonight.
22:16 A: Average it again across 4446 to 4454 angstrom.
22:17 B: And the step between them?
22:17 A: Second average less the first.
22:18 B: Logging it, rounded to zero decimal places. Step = 5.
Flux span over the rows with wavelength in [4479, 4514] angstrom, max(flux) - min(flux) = 13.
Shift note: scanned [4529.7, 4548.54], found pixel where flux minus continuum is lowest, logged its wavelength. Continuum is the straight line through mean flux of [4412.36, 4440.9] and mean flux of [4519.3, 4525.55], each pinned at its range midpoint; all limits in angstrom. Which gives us 4534.42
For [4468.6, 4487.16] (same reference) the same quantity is 4485.61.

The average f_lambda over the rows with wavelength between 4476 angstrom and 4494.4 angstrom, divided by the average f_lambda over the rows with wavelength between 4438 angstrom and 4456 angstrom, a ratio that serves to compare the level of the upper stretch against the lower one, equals 1.08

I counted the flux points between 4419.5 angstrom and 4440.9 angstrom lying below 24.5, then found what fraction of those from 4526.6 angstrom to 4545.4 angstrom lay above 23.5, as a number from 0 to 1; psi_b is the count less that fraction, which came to 14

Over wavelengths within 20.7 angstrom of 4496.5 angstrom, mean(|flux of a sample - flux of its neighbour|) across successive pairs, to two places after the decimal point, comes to 3.04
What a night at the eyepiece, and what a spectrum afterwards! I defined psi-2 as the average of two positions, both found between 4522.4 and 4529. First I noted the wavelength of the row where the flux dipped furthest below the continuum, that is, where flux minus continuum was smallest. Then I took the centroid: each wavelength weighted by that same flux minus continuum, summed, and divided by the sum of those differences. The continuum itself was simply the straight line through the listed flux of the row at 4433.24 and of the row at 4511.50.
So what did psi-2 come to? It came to 4527.1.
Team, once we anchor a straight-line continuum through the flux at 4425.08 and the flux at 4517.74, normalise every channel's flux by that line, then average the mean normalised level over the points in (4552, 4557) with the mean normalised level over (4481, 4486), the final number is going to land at 1.08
